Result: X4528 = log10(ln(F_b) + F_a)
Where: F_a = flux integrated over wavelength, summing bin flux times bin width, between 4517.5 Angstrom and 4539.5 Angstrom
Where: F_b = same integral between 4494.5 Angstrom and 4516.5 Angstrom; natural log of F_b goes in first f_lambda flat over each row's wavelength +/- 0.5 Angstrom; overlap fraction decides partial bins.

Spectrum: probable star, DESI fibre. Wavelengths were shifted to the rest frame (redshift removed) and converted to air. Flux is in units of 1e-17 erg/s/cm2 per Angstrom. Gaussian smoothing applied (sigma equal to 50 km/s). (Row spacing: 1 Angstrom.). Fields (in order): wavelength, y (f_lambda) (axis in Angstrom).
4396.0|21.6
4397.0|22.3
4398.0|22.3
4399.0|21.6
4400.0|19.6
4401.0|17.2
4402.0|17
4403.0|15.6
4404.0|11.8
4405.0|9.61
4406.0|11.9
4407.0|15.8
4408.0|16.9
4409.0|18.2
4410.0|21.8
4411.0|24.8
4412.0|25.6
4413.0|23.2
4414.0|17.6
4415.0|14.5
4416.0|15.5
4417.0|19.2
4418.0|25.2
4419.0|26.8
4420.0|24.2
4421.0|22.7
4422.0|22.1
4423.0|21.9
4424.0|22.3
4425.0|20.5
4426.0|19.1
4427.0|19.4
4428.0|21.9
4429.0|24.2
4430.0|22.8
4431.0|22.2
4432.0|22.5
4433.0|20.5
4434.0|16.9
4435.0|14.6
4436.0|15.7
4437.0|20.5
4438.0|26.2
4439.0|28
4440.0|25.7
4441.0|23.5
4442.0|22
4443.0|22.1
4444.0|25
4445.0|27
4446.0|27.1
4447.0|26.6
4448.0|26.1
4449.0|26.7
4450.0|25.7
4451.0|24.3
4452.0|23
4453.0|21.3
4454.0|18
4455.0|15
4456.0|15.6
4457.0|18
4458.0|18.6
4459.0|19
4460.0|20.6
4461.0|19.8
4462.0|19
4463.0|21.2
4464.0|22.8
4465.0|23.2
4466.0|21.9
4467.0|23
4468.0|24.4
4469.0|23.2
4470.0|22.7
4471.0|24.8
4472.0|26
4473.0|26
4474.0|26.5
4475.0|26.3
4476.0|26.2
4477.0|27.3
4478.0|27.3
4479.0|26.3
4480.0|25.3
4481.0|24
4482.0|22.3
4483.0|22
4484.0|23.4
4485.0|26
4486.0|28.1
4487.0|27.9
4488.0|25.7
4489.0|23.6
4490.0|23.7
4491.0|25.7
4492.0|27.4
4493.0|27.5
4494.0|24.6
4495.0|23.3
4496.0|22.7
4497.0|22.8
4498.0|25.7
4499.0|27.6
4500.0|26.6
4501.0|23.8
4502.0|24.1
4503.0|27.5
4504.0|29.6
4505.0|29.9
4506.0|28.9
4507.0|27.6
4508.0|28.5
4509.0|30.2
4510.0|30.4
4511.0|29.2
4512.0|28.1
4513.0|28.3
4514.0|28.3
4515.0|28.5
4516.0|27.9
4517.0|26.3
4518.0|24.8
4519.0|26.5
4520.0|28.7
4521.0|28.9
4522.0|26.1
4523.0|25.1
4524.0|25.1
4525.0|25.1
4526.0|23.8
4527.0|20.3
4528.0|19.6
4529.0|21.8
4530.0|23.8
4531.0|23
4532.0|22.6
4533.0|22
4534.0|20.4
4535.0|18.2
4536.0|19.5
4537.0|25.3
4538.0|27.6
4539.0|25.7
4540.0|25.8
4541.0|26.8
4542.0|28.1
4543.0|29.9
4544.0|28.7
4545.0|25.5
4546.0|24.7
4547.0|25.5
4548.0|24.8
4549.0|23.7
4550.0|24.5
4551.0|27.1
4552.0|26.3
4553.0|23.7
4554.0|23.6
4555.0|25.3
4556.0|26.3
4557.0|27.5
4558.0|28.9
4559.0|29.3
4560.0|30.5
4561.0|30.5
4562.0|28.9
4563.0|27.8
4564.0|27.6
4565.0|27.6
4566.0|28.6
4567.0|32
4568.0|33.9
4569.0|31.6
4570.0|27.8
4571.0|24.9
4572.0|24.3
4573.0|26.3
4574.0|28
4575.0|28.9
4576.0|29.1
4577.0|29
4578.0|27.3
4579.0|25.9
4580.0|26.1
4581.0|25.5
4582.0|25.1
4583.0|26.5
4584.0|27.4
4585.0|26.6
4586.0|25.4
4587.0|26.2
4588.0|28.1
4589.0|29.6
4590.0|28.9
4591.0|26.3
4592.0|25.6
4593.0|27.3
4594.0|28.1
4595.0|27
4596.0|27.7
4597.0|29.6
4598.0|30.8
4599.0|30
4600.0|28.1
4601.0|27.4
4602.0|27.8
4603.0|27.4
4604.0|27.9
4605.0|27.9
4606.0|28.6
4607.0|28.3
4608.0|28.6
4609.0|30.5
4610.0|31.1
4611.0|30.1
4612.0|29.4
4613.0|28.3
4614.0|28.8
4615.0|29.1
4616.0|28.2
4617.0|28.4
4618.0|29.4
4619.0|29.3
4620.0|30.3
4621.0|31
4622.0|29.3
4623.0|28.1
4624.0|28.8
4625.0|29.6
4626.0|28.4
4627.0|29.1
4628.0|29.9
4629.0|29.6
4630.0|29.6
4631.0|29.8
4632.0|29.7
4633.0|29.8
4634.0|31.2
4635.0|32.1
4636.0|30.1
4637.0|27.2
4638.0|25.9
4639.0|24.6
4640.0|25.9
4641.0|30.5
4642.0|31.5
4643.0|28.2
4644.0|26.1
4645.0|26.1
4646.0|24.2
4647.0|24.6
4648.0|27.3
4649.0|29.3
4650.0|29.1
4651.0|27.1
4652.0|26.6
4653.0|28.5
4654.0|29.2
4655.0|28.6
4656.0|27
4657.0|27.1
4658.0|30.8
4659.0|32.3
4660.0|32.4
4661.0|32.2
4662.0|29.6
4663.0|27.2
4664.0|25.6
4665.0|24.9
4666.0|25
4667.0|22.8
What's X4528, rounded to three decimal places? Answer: 2.725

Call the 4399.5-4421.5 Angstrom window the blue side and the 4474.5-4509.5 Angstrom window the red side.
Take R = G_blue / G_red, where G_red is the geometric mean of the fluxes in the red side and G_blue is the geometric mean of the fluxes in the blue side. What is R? 0.70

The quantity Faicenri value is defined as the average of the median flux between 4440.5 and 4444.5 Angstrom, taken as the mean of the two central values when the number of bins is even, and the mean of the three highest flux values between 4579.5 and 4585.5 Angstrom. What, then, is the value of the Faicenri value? 24.8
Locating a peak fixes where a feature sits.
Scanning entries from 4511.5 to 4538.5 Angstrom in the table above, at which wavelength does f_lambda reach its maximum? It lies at 4521.0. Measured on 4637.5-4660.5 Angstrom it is 4660.0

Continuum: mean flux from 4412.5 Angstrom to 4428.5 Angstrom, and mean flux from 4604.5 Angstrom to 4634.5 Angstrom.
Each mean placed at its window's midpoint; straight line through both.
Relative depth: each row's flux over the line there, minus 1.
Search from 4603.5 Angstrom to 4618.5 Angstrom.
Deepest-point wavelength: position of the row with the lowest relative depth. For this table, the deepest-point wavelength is 4616.0 Angstrom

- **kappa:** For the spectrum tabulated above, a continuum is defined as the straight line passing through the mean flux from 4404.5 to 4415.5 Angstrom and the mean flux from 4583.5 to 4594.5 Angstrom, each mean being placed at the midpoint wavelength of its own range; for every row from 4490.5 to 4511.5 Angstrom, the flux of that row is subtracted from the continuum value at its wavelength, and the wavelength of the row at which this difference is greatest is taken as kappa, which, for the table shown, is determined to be 4496.0 Angstrom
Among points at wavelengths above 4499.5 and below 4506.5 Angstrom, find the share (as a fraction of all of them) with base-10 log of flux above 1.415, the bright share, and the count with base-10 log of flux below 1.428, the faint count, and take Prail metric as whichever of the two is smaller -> 0.71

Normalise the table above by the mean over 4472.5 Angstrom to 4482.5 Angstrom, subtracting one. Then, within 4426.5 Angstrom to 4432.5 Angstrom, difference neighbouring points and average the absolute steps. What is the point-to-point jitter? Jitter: 0.0551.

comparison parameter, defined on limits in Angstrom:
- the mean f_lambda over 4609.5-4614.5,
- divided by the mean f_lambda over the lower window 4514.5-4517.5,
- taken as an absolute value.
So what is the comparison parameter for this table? 1.1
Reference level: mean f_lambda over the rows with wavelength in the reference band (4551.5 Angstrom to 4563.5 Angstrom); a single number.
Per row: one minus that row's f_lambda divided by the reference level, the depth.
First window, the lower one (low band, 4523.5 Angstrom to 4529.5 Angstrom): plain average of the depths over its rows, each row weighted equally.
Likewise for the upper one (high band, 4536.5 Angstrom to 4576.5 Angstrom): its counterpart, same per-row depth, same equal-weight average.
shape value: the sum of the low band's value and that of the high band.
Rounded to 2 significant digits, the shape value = 0.18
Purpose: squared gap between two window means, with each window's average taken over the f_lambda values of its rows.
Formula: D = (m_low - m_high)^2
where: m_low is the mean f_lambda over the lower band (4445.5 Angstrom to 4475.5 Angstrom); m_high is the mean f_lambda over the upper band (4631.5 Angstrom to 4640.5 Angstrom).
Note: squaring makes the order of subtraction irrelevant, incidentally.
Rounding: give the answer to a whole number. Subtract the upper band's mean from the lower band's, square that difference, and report 35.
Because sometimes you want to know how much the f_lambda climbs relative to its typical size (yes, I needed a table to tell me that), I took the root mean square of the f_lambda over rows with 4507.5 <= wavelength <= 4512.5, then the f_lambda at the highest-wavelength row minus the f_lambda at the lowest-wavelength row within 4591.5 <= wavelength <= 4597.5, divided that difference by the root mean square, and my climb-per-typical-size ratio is 0.14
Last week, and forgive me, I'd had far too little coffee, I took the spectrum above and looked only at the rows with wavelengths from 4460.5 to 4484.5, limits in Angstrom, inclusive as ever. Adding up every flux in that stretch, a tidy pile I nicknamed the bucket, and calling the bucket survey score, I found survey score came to 575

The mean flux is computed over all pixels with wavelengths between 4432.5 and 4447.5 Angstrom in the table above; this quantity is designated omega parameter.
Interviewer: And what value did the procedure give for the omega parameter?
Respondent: 22.8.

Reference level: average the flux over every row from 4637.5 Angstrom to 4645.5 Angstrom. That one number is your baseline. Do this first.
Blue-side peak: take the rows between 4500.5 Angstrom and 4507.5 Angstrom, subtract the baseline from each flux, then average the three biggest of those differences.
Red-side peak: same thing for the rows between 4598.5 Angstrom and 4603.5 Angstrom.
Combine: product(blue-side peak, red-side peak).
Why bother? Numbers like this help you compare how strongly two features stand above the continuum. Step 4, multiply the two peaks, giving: 3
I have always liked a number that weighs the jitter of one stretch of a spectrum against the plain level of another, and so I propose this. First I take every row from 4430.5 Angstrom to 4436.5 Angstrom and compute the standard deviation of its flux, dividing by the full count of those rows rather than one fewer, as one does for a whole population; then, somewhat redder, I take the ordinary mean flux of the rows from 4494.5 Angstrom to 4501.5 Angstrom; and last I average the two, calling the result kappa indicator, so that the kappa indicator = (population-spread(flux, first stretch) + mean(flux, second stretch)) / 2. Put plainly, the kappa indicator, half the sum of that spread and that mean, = 13.9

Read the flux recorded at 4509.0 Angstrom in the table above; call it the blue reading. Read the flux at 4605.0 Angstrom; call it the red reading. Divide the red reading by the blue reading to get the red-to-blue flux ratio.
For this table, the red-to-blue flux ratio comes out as 0.92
